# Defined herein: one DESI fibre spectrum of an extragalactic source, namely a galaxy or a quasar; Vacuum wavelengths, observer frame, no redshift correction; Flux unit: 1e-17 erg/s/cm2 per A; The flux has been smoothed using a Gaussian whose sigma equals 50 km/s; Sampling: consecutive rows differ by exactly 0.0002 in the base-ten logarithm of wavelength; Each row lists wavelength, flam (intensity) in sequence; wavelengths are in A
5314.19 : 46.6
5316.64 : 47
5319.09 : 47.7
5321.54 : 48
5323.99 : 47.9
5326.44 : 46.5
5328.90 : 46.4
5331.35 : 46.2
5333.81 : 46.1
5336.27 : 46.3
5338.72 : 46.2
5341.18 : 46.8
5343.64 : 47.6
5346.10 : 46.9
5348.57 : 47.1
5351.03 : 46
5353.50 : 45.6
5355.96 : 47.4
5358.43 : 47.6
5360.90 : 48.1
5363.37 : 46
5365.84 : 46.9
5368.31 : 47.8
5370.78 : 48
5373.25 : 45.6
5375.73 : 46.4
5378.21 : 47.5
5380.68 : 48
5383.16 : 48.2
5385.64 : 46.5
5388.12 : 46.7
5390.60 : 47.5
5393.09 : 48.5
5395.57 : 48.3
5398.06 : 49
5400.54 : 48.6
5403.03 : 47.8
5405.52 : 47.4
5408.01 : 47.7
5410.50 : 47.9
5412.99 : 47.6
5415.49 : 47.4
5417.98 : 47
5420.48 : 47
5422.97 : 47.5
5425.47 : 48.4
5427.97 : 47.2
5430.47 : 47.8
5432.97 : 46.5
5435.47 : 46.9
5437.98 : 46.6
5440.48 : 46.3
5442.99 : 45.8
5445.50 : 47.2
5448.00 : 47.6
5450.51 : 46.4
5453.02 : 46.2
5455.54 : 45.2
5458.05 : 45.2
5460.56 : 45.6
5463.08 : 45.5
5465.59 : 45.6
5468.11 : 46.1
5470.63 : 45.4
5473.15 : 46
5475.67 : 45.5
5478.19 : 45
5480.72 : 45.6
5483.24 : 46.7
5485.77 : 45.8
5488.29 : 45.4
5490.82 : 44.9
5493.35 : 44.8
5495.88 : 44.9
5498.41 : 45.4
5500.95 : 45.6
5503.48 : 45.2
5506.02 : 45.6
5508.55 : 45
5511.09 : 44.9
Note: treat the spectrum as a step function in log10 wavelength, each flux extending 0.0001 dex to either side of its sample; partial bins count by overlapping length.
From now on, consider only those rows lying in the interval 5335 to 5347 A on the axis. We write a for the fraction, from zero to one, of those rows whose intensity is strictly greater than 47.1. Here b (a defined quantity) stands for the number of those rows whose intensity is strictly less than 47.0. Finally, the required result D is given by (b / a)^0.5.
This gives 4.5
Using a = 0.20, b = 4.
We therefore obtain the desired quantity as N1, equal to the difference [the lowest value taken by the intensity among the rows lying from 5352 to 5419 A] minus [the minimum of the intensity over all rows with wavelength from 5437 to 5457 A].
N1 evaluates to 0.4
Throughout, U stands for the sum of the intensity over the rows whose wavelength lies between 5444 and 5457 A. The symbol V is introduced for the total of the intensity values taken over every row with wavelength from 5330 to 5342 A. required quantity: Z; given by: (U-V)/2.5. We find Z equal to 0.4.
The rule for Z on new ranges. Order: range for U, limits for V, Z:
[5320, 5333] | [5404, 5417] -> -1.2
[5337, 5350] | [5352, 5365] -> 0.0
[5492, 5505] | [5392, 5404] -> -6.5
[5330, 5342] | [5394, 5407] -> -3.8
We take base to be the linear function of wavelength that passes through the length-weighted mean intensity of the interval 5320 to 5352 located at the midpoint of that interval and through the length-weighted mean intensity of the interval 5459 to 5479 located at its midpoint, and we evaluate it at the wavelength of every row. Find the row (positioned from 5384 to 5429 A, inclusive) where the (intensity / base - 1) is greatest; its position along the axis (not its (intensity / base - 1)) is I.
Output 5398.06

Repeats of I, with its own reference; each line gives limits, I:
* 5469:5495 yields 5483.24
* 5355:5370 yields 5360.90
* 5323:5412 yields 5398.06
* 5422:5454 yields 5425.47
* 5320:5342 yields 5321.54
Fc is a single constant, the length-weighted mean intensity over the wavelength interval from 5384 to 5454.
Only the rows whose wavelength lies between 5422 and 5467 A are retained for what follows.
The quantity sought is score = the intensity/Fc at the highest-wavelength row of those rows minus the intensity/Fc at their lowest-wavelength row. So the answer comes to -0.040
